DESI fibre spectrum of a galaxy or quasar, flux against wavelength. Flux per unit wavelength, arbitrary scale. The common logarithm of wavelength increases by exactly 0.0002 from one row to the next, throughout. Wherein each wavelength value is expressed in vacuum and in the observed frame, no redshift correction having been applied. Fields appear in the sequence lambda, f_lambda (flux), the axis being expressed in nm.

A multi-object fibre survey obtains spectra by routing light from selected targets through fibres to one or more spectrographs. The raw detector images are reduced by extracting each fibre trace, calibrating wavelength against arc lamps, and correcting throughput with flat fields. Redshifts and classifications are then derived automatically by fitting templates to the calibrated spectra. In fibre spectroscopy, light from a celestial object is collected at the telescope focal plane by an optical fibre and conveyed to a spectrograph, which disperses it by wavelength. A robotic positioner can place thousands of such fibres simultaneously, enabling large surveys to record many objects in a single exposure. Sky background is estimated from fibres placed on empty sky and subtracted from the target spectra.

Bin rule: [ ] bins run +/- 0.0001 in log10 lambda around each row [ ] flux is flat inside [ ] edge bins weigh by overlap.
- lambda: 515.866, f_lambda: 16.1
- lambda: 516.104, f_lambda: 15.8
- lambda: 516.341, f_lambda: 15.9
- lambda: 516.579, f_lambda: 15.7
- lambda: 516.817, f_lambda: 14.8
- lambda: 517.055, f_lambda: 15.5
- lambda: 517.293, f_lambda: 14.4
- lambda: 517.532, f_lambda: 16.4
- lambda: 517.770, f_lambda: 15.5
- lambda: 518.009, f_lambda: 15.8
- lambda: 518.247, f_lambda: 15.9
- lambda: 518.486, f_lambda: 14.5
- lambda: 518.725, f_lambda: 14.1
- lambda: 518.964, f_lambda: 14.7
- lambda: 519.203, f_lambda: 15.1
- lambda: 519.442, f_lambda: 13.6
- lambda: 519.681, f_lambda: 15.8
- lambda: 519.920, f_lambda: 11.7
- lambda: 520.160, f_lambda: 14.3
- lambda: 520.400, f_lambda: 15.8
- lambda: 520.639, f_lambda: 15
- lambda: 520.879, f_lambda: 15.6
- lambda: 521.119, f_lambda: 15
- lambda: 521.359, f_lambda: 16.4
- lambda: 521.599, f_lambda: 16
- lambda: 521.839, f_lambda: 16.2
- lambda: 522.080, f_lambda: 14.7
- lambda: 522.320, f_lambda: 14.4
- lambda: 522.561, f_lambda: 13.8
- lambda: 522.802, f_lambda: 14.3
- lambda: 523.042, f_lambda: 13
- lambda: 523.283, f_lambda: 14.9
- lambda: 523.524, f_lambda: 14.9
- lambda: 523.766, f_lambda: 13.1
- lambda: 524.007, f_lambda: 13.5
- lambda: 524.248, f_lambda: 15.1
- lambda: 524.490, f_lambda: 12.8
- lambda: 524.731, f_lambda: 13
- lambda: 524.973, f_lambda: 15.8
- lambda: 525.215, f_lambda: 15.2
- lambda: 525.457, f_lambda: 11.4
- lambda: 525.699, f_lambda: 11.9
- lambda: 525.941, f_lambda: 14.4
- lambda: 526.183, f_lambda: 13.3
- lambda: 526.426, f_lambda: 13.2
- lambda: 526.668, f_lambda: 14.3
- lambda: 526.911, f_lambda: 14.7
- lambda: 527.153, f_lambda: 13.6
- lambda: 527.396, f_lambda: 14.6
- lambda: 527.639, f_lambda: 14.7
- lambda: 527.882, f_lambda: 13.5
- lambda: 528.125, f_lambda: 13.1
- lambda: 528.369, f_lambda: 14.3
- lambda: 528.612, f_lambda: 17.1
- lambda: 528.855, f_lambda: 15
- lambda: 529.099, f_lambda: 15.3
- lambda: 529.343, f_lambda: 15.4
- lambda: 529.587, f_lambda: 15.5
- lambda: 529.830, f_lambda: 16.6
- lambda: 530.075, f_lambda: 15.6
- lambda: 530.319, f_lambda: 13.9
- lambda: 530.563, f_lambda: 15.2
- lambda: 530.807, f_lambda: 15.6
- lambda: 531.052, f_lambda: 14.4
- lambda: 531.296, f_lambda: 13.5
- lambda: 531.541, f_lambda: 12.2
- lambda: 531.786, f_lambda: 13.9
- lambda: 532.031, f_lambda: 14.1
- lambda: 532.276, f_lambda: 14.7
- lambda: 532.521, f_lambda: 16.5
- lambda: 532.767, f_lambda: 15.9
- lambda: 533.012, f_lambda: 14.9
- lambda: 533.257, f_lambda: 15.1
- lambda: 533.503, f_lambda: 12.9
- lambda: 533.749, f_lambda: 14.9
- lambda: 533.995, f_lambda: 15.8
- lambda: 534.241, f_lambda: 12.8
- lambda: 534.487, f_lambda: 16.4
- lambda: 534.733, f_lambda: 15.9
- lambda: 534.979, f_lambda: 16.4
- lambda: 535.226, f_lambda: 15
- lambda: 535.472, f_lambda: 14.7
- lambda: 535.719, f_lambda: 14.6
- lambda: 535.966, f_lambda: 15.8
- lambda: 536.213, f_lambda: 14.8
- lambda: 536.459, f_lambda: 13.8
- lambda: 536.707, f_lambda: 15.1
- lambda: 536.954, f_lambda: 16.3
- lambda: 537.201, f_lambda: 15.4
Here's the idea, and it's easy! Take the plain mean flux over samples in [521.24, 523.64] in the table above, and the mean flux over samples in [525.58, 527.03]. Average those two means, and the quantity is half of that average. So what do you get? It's 7.12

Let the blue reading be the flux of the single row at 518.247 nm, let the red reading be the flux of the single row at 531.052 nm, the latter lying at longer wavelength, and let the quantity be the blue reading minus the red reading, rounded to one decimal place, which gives 1.5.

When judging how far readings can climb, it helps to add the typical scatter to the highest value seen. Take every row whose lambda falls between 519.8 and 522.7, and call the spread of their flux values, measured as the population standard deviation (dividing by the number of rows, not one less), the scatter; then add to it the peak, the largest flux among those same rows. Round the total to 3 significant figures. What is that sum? 17.6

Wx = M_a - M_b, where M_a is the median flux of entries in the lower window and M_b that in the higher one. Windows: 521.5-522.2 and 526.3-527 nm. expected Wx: 1.7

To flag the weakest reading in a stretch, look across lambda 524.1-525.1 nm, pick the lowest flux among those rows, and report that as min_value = 12.8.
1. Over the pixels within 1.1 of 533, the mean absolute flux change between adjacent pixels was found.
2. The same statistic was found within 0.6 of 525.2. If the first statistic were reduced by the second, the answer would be -0.8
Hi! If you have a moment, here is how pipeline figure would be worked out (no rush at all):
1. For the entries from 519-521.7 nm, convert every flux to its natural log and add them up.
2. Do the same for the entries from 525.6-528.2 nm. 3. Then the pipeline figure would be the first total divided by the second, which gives 1.03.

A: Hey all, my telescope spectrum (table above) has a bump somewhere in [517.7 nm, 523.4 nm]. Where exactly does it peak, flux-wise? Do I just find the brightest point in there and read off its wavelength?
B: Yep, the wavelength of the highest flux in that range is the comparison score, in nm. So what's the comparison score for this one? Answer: 521.359 nm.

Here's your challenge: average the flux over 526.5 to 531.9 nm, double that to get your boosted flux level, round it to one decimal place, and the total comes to 29.3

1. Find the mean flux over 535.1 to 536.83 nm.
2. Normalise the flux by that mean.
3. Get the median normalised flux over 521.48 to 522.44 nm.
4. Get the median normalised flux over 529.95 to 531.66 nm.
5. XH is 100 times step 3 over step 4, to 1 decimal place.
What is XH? 106.6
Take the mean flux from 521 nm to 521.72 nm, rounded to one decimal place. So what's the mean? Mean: 15.8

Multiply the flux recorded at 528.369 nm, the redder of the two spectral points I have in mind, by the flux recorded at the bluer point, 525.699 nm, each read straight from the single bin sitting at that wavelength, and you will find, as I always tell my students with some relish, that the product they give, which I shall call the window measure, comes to 170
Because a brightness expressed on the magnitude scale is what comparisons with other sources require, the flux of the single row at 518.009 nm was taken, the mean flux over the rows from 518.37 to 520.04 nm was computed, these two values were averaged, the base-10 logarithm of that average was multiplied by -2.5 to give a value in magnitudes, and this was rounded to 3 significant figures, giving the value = -2.94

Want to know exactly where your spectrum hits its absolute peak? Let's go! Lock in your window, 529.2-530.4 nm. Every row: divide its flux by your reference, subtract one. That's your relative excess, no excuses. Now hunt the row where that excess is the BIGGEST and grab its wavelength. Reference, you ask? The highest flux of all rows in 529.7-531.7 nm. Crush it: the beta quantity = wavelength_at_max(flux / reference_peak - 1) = 529.830 nm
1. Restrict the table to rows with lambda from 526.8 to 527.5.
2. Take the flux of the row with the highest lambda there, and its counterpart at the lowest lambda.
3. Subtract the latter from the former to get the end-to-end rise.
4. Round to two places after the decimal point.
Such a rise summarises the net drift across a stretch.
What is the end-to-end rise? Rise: -0.10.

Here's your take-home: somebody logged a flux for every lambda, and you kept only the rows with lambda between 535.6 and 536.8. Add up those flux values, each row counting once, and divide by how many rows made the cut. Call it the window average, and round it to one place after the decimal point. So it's 14.8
